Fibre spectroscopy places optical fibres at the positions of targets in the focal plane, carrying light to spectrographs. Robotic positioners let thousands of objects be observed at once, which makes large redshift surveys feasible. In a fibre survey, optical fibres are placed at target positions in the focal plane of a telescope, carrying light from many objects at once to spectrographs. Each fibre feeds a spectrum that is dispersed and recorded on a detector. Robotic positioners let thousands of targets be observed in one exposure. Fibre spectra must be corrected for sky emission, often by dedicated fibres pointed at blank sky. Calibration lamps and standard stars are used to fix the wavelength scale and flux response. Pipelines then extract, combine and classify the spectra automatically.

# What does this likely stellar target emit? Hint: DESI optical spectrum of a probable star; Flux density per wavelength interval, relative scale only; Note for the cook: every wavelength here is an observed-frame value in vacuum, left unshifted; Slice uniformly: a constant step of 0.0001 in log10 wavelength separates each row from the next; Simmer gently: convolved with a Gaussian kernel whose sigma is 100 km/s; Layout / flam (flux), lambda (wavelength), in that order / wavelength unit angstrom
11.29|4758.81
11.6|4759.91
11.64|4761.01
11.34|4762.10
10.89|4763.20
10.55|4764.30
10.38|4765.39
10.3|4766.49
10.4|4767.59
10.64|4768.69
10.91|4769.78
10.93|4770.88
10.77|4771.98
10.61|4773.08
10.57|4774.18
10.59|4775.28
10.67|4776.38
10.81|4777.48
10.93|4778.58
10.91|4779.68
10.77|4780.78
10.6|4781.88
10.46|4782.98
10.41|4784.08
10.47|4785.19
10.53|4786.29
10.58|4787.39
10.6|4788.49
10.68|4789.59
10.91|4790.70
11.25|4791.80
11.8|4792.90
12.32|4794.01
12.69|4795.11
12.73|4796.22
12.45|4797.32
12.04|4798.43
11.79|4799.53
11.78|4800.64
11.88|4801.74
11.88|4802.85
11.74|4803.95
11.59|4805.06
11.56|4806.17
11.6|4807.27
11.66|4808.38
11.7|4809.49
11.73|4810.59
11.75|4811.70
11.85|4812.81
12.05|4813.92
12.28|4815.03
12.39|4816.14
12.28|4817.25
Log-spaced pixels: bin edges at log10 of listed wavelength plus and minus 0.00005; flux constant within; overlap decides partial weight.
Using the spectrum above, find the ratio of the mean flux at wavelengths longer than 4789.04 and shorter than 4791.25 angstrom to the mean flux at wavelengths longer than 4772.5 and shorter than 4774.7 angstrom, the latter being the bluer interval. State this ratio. 1.02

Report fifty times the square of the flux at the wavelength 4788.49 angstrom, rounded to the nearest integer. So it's 5618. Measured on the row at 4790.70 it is 5951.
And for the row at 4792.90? 6962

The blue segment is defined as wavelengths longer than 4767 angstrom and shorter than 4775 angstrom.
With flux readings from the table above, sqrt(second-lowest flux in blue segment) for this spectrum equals 3.25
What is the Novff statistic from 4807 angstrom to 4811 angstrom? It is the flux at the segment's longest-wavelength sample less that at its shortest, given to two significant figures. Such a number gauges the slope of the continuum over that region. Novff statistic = 0.13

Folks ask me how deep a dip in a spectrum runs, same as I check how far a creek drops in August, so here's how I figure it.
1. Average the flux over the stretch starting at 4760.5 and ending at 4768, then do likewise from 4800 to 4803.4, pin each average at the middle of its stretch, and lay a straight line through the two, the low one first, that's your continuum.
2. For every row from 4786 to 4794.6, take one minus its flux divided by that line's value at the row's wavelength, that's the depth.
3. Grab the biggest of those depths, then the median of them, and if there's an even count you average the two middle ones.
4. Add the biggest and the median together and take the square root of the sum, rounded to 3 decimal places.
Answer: 0.374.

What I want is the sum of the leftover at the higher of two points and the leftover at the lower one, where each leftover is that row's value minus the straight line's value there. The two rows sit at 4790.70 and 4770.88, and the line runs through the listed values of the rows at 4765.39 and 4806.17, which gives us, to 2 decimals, 0.19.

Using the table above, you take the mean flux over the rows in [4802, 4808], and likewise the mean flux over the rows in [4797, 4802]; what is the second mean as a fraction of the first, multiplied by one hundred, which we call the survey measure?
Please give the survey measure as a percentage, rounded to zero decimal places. 103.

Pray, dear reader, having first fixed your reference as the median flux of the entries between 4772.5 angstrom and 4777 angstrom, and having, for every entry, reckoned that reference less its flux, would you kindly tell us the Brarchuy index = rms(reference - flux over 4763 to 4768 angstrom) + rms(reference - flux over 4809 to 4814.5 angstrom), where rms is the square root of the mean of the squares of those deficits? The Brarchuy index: 1.5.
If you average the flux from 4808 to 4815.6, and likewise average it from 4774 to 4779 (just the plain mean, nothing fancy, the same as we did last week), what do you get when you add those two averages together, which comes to 22.6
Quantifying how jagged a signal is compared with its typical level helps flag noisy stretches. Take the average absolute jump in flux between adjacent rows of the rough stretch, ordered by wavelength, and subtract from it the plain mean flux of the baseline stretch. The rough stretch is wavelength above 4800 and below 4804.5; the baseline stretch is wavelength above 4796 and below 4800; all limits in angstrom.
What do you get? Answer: -12.2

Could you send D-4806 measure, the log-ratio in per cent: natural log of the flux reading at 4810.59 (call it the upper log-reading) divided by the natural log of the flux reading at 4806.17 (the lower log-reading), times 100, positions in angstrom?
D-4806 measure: 101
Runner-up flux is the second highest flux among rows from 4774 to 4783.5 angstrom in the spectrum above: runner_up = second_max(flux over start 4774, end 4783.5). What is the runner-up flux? 10.91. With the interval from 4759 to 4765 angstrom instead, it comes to 11.6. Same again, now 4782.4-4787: 10.47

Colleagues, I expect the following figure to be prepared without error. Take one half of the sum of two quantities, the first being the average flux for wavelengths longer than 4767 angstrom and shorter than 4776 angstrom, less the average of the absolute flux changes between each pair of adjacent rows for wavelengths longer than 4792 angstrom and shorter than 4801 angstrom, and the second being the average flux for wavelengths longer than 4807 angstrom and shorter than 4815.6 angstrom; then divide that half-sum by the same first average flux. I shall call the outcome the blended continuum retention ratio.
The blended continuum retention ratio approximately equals 1.041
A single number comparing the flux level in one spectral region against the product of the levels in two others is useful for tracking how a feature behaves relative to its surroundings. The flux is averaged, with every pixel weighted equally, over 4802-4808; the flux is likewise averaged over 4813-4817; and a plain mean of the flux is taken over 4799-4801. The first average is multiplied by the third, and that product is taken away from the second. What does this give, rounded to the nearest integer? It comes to -125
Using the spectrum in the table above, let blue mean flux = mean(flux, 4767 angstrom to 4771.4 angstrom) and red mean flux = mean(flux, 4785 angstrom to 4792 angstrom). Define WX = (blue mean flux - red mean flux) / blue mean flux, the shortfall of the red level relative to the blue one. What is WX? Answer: 0.00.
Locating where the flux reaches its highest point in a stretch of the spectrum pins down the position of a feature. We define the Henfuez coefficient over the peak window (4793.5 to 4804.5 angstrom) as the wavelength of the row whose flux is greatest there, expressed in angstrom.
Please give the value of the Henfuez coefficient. 4796.22 angstrom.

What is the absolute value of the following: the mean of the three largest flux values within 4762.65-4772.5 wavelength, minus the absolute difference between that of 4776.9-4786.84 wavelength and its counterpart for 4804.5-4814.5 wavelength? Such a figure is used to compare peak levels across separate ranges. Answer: 9.9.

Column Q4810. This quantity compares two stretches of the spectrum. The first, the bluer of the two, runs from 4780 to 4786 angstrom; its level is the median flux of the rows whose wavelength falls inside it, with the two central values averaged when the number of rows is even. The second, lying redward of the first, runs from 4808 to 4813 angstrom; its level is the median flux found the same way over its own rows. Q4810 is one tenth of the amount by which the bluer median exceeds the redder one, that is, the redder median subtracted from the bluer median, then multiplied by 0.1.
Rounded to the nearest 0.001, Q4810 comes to -0.126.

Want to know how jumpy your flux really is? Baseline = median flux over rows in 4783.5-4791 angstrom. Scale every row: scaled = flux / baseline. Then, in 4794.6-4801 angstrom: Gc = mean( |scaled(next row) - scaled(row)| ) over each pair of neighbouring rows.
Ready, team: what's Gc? 0.019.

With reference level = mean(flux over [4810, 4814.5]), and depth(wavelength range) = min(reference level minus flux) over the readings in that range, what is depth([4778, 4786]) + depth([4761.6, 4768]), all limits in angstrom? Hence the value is 1.4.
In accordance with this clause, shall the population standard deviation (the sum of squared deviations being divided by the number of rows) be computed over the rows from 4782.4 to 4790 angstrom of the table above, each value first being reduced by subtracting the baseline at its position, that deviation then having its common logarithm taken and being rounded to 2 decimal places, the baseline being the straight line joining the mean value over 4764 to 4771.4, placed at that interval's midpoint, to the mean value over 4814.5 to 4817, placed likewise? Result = -1.55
